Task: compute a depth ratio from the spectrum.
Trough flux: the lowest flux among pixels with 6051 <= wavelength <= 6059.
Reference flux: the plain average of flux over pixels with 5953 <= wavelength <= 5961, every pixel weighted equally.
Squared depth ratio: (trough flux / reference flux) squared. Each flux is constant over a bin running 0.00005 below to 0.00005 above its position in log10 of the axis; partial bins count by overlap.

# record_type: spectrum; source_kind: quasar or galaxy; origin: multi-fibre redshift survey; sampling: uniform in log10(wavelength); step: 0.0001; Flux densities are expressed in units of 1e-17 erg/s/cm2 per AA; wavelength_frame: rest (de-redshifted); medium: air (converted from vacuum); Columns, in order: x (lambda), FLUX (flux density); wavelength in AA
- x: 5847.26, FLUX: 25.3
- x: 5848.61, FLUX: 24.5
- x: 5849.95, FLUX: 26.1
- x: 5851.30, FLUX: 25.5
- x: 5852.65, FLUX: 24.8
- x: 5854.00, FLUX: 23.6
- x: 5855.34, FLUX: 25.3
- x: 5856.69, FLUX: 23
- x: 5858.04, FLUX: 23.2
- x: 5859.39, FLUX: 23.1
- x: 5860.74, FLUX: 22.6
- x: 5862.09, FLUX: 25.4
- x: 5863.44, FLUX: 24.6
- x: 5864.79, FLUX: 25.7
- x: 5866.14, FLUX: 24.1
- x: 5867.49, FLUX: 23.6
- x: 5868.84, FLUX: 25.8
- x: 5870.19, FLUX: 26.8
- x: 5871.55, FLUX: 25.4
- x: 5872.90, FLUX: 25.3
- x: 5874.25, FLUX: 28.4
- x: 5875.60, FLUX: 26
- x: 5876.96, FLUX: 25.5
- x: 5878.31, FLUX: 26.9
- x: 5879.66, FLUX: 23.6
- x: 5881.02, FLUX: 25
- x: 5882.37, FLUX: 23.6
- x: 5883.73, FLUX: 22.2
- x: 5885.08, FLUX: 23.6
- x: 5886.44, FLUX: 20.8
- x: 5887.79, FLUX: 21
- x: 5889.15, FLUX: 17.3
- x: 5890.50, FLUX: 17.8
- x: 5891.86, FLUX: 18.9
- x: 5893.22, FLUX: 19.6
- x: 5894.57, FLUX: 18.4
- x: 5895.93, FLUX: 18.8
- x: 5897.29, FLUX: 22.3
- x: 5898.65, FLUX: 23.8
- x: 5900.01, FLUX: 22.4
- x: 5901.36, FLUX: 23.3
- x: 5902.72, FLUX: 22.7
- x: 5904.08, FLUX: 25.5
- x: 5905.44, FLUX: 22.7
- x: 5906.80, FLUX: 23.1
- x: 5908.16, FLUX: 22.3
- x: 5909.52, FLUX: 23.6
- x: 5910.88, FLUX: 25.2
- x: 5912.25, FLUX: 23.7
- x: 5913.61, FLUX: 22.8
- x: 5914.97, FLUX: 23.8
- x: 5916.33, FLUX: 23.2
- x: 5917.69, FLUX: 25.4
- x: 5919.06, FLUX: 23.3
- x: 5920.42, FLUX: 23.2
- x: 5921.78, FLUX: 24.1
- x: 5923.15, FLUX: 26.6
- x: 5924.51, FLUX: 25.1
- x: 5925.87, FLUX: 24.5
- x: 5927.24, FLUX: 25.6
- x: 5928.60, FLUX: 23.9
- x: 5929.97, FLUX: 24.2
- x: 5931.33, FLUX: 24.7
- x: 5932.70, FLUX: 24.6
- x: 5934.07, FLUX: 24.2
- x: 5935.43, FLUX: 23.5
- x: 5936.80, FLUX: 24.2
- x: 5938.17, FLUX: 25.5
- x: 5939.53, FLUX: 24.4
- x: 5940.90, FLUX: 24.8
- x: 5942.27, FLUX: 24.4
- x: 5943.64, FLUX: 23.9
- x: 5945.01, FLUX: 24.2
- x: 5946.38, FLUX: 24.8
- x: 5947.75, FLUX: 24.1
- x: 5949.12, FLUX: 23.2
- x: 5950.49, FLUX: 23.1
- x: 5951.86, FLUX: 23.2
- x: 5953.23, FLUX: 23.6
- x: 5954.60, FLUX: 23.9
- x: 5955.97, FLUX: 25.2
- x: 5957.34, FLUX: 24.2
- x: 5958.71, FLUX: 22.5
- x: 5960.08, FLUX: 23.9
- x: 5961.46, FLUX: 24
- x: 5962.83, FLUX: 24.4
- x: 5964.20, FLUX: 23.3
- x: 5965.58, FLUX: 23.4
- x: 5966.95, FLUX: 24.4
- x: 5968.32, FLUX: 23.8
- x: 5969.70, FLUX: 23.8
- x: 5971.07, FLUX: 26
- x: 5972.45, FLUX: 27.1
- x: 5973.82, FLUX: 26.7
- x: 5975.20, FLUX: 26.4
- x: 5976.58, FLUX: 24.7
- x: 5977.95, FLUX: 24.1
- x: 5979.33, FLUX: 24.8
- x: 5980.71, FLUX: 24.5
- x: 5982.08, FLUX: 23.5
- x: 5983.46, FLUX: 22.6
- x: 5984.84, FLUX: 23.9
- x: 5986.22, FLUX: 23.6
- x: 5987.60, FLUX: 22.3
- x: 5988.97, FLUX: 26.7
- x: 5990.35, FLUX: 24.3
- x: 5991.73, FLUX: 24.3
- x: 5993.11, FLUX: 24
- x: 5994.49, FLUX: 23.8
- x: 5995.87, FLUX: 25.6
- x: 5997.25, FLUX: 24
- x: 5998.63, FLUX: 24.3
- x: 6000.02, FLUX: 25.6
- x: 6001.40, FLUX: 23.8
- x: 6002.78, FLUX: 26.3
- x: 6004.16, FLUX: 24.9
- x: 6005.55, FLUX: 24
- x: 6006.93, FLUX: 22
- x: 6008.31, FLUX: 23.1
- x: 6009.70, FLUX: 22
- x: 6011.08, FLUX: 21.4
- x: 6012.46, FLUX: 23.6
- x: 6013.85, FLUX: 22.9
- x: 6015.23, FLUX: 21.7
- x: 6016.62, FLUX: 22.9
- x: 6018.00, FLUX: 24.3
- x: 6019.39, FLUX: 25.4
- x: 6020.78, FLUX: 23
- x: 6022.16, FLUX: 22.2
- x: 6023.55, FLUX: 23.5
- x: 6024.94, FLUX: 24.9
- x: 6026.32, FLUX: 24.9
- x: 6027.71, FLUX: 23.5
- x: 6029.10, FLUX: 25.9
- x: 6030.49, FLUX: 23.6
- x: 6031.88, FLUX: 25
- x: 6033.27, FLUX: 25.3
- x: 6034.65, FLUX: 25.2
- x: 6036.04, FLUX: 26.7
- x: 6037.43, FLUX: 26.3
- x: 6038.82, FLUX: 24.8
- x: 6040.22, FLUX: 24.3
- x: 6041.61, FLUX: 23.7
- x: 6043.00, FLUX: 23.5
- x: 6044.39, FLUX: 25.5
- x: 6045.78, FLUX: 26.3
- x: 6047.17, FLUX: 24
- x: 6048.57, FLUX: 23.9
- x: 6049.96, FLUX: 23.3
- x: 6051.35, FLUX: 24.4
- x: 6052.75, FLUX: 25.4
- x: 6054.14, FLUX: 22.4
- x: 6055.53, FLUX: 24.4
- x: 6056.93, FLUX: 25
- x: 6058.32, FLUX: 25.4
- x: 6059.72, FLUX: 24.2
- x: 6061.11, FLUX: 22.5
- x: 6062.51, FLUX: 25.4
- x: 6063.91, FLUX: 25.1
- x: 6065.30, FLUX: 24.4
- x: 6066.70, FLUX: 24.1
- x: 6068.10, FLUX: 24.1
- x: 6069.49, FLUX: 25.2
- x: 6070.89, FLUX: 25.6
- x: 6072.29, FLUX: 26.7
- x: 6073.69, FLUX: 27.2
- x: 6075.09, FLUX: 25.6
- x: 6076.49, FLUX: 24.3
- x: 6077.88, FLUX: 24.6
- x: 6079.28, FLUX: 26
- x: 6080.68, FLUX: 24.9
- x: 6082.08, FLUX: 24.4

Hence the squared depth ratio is 0.88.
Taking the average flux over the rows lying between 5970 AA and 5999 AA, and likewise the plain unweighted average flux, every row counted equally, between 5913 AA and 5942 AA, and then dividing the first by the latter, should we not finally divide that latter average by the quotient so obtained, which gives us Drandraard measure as 24.1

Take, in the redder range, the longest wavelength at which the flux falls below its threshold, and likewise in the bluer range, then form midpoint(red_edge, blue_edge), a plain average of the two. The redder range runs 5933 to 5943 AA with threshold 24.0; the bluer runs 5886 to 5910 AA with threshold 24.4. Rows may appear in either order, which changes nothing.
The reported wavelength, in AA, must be 5922.5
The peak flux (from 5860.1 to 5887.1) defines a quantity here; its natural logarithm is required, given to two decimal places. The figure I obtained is 3.35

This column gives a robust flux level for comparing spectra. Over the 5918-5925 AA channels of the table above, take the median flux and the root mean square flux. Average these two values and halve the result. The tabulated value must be 12.1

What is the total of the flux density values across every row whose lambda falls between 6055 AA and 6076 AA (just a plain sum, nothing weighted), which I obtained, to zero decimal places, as 375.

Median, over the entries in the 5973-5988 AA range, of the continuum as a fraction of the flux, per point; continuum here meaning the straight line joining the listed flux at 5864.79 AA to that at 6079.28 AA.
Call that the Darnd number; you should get 1.07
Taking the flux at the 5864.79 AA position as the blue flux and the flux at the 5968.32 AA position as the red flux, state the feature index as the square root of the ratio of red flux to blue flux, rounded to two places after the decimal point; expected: 0.96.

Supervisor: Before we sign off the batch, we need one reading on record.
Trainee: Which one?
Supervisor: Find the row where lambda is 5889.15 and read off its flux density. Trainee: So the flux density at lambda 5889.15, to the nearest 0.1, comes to 17.3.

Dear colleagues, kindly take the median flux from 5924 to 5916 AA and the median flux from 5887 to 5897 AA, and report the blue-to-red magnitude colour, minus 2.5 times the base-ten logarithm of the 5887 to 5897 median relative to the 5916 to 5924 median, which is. 0.25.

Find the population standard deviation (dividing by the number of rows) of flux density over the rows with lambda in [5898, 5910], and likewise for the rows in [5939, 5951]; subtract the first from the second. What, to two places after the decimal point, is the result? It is -0.35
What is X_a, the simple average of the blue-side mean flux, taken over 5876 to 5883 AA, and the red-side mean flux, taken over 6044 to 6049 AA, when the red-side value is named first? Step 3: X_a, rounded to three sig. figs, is 24.9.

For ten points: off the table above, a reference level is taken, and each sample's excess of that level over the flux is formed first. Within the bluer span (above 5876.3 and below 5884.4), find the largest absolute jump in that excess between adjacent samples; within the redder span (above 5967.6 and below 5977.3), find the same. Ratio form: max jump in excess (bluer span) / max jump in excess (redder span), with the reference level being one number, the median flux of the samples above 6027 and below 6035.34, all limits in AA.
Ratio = 1.5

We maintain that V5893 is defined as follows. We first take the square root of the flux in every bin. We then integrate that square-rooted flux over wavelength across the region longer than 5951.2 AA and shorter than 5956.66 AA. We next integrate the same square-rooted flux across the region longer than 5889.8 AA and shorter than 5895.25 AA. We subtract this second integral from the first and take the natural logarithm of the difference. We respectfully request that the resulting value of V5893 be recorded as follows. 1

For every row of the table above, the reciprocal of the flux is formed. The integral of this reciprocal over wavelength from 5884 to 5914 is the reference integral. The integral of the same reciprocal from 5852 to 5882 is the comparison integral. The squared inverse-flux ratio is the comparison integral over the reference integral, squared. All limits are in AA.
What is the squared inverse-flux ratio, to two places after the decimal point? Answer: 0.75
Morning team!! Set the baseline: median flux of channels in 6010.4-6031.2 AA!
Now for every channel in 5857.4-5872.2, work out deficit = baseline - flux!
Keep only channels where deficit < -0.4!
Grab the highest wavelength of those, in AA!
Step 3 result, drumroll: 5871.55 AA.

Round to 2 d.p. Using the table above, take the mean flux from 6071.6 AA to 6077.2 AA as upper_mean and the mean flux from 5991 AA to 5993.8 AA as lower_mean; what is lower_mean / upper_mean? 0.93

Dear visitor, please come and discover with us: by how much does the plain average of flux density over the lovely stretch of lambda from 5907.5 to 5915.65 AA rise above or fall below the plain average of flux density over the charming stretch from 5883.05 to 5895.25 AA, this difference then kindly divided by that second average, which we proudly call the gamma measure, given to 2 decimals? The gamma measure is 0.18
